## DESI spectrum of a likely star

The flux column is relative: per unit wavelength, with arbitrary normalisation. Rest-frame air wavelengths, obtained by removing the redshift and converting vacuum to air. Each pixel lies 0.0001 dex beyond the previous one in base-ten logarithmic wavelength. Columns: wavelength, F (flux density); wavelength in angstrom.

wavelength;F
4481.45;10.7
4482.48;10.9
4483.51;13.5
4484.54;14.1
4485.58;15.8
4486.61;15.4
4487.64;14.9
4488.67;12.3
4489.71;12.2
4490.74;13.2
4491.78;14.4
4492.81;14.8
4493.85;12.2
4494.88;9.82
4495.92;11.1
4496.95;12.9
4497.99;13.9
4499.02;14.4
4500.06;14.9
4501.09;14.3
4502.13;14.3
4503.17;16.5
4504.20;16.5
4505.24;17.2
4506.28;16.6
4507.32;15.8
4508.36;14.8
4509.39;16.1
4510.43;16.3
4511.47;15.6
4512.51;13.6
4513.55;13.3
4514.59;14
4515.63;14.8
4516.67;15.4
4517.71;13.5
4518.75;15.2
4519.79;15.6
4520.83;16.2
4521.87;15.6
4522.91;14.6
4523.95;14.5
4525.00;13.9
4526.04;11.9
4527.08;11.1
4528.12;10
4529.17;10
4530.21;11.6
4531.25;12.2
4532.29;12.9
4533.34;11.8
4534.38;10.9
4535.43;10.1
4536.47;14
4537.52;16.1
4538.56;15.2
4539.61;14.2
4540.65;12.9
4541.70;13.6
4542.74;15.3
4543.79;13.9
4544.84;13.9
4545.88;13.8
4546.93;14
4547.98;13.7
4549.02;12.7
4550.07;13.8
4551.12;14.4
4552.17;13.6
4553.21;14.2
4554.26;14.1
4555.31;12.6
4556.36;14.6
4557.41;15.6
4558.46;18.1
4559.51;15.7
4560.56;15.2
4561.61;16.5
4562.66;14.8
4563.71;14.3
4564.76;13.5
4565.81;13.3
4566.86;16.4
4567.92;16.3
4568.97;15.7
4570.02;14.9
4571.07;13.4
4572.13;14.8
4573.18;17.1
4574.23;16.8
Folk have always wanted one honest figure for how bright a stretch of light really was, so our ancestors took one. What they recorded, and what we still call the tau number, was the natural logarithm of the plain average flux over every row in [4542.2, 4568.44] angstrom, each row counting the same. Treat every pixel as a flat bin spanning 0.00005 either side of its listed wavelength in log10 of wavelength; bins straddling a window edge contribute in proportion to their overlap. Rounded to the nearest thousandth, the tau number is 2.679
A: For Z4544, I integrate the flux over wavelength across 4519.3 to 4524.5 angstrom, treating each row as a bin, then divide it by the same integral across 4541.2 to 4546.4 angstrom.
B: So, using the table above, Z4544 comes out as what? 1.08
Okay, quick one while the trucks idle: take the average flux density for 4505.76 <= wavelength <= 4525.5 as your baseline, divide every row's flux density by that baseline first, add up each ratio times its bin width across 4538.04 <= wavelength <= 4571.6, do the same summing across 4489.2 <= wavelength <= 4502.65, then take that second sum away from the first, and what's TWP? 21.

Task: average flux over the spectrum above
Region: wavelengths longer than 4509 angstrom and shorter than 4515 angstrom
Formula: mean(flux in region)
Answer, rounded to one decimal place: 14.8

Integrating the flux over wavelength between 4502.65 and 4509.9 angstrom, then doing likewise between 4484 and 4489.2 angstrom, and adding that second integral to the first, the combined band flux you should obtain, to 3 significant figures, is 193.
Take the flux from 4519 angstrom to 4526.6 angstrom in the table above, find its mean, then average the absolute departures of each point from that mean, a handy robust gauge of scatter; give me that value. 1.02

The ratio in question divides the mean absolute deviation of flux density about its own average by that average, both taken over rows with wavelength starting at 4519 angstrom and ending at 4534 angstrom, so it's 0.137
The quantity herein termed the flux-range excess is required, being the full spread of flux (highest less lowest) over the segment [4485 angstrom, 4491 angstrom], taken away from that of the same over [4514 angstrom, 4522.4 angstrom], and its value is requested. -1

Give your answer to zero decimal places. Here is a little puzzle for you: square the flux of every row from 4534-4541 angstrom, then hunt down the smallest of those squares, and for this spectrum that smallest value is 102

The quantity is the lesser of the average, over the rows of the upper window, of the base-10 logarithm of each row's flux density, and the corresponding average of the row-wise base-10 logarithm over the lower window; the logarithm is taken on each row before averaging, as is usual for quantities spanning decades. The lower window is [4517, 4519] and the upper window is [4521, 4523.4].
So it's 1.16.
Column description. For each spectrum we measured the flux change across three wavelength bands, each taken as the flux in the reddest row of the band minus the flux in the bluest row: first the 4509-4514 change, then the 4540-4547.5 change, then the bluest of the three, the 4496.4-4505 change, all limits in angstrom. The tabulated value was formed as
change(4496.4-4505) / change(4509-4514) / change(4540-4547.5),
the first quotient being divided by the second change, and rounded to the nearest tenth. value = -1.2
